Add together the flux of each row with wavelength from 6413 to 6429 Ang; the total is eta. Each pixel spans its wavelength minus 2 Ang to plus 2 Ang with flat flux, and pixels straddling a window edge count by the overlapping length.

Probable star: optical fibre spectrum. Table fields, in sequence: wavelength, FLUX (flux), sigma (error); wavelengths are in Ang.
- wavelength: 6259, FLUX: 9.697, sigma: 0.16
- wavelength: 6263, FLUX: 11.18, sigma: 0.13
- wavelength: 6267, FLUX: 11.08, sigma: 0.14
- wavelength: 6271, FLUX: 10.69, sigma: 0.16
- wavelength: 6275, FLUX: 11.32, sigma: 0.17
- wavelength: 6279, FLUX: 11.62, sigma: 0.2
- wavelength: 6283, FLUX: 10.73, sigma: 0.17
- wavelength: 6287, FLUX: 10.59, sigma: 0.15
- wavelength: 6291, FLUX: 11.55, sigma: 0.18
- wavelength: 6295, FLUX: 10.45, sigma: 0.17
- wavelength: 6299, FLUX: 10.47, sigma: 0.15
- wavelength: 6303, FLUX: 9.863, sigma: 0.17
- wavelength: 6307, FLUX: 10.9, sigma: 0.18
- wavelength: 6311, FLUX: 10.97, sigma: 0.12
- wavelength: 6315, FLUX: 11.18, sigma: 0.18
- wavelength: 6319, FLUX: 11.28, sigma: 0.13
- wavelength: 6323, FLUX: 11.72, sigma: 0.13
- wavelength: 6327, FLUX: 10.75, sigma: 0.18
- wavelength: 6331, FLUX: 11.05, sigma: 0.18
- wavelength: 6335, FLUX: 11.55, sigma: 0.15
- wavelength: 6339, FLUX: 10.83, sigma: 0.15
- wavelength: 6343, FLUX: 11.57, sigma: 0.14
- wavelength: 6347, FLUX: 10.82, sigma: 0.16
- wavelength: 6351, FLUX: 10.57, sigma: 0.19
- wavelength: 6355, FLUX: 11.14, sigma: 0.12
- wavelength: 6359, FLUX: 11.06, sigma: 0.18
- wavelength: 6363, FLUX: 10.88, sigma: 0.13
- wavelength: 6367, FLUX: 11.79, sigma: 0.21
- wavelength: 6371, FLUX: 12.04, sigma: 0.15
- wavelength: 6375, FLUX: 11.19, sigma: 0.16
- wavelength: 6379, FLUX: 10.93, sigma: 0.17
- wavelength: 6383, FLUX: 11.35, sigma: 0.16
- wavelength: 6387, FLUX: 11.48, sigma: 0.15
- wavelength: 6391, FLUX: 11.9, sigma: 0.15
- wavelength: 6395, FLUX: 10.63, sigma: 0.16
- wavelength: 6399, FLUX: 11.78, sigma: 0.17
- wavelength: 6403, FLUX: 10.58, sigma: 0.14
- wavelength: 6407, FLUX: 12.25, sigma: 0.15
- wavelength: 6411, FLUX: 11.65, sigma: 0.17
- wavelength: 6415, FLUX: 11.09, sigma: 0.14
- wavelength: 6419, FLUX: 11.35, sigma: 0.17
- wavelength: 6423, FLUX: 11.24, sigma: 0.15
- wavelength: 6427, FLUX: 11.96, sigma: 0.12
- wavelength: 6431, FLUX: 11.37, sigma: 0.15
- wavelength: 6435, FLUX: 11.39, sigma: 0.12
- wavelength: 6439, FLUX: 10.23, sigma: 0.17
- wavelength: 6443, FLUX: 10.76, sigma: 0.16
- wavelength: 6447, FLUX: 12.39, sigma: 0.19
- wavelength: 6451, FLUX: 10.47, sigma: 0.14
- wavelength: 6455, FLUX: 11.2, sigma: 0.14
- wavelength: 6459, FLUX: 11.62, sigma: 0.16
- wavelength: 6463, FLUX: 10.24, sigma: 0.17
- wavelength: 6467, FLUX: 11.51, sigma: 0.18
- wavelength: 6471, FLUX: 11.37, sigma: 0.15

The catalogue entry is 45.6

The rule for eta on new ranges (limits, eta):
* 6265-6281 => 44.7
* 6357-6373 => 45.8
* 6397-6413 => 46.3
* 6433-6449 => 44.8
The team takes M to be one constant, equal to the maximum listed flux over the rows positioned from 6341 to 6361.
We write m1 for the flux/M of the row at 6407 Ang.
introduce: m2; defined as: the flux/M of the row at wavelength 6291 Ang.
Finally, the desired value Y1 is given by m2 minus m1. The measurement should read -0.06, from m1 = 1.06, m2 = 1.00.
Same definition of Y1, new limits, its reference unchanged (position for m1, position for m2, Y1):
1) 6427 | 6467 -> -0.04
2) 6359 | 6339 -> -0.02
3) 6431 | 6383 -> 0.00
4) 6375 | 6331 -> -0.01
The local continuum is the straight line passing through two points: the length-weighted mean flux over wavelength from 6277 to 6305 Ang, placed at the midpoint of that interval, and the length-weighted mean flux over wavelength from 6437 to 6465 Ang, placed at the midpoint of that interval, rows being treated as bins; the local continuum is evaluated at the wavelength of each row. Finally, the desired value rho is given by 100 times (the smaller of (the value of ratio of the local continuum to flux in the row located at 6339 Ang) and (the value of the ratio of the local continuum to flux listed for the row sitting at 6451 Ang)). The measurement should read 100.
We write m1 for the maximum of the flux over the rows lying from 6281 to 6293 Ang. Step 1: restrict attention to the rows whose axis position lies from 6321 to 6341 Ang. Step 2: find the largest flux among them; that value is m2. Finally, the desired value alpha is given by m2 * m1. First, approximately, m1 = 11.55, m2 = 11.72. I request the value 135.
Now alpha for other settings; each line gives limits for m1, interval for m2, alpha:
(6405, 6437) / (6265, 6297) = 142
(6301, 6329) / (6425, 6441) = 140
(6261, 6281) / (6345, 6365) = 129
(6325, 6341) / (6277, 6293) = 134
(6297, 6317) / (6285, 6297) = 129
